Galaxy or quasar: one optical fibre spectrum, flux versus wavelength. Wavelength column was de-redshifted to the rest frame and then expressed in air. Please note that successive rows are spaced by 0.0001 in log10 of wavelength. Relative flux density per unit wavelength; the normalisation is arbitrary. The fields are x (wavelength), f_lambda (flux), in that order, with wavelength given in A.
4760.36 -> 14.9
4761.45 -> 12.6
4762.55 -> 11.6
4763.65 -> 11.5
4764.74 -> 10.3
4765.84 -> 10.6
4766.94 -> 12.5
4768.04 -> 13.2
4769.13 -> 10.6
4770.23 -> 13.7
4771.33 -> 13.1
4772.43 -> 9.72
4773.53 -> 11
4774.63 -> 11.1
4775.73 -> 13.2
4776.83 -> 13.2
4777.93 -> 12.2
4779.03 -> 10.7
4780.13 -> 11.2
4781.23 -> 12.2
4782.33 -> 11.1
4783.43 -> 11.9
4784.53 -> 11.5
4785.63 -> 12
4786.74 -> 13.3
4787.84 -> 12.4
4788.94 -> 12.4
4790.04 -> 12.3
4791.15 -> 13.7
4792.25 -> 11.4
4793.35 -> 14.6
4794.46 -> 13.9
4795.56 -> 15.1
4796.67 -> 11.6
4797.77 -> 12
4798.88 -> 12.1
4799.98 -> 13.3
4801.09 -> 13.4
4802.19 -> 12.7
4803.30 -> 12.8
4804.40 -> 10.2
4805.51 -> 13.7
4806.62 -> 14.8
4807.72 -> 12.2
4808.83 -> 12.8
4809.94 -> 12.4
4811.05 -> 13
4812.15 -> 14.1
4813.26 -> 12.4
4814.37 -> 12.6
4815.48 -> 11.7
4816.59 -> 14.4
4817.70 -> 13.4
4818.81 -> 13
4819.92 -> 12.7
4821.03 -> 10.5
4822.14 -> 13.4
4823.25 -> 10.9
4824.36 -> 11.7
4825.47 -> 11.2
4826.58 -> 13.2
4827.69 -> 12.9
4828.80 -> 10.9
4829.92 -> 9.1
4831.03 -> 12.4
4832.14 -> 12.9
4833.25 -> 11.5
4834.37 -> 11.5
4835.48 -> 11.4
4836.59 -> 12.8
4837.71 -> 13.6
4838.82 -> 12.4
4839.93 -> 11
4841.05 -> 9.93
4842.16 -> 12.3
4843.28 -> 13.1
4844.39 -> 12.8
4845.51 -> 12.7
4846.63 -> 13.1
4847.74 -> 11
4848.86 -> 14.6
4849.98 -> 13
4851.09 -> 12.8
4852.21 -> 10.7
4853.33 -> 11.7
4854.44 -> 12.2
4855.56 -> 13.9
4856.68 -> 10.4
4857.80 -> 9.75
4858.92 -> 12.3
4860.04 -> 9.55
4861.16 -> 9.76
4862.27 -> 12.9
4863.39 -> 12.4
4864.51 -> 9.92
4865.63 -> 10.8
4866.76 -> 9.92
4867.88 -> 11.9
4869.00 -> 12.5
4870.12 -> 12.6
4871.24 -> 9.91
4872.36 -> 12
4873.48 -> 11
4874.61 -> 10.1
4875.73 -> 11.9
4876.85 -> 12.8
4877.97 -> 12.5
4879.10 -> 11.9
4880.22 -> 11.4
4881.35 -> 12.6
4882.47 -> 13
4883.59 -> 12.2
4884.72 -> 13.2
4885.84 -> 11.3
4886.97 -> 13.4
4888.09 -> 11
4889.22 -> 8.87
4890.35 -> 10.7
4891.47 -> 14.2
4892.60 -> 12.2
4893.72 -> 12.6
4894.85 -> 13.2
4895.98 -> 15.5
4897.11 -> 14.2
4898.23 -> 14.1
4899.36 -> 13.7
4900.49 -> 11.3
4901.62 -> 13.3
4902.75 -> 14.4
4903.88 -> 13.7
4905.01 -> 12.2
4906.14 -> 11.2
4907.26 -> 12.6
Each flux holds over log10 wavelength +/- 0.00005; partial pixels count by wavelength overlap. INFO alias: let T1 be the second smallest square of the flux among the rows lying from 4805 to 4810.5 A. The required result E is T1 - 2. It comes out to 152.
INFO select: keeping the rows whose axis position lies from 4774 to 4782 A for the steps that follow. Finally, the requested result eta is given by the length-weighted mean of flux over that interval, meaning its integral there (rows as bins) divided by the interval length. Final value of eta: 11.9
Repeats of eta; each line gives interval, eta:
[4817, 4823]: 12.6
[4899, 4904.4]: 13.2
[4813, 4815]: 12.5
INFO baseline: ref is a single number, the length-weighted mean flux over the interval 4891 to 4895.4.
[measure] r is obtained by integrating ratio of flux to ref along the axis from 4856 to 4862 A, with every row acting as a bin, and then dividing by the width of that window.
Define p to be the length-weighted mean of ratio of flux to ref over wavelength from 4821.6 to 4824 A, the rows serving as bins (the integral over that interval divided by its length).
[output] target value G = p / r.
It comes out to 1.15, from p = 0.93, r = 0.81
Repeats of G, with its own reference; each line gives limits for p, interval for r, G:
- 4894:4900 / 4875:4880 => 1.15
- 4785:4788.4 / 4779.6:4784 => 1.08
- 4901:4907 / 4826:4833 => 1.09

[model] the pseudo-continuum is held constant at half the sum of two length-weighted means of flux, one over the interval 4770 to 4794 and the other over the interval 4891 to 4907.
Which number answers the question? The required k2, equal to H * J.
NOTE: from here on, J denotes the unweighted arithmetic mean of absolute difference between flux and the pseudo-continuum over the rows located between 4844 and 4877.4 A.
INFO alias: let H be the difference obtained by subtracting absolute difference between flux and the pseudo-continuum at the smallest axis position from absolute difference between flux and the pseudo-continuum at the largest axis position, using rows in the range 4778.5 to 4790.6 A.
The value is -2.1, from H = -1.6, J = 1.3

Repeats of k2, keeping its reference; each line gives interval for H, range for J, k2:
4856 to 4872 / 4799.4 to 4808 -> 0.5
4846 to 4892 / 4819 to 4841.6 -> 1.3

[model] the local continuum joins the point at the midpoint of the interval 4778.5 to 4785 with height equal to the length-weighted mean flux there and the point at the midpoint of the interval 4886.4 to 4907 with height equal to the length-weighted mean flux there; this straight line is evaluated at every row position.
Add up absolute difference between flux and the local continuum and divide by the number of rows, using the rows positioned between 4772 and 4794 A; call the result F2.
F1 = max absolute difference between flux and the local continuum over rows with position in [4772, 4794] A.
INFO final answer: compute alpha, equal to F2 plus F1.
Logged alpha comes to 4.0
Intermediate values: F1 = 3.0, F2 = 0.97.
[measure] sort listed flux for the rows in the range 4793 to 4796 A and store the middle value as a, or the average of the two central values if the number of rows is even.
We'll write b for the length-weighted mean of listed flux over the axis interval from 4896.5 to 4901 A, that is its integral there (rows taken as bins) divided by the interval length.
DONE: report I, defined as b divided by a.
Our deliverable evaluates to 0.92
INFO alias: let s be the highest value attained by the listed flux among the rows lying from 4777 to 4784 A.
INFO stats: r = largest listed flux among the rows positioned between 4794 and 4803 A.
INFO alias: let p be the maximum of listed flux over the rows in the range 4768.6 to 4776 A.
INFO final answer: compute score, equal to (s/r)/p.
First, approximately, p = 13.7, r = 15.1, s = 12.2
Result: 0.059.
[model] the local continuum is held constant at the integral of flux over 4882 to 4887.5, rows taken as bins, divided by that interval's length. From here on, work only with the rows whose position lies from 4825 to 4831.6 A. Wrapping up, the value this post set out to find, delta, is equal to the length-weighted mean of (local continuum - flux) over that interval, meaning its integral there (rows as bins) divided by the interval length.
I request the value 1.0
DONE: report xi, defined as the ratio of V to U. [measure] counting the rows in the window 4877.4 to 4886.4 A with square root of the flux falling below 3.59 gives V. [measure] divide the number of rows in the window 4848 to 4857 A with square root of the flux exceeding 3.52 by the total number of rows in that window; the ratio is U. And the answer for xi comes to 12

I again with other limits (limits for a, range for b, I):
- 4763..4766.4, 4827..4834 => 1.10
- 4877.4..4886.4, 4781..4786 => 0.95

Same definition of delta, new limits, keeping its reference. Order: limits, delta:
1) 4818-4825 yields 0.5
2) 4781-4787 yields 0.7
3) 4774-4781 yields 0.7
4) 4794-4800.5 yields -0.4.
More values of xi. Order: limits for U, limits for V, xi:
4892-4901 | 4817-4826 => 7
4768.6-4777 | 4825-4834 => 10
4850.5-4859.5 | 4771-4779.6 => 20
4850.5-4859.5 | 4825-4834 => 20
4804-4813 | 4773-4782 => 8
